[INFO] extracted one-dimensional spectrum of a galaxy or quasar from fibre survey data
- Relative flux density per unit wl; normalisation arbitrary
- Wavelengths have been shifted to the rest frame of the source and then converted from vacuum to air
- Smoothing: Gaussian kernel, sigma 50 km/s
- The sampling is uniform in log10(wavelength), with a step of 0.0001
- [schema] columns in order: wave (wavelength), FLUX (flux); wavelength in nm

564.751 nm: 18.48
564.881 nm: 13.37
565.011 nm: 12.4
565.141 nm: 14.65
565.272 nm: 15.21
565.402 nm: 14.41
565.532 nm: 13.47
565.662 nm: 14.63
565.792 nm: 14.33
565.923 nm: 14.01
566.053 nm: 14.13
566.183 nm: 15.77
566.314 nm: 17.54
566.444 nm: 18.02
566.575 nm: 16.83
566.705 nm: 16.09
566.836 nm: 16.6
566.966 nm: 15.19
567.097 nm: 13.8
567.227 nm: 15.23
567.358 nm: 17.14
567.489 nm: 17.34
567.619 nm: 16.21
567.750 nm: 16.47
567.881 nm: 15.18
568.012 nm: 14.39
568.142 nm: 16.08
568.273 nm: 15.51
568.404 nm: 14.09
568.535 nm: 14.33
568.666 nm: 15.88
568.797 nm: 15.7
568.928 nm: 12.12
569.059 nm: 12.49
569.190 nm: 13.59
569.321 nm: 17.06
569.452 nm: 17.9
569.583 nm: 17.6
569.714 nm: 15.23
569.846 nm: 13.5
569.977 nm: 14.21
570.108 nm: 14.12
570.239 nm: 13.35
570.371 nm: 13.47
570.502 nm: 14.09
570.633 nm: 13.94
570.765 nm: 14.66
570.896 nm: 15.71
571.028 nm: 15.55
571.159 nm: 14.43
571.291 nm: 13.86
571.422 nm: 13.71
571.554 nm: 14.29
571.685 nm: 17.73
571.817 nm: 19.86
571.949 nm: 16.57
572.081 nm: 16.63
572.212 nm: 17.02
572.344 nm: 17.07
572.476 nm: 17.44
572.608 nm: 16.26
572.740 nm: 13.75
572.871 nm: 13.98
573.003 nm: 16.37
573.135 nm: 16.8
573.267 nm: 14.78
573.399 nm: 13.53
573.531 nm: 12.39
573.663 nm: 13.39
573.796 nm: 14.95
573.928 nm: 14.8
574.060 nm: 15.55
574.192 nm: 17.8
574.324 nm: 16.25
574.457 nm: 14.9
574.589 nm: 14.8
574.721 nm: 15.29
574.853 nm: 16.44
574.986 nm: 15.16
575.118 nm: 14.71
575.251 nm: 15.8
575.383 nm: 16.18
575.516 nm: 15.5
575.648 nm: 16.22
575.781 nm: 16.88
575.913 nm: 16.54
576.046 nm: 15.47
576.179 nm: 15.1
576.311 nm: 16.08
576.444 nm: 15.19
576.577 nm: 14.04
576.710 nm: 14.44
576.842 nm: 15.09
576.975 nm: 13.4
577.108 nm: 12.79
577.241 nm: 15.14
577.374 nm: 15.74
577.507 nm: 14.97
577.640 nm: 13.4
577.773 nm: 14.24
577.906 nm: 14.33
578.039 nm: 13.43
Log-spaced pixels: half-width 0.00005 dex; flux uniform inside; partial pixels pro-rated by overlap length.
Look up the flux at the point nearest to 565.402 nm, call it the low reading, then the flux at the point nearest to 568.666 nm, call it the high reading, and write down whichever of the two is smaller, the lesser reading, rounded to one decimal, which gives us 14.4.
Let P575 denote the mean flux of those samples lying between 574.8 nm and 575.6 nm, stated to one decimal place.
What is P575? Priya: 15.6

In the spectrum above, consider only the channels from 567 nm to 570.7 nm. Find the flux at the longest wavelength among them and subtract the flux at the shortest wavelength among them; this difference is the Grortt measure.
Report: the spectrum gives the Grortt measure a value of 0.1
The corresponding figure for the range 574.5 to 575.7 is 1.4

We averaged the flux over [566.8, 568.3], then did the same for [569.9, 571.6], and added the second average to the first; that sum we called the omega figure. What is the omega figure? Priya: 30.0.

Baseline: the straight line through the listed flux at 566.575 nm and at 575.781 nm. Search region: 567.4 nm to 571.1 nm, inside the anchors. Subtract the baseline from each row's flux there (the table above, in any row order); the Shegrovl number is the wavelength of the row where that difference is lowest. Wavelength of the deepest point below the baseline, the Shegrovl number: 568.928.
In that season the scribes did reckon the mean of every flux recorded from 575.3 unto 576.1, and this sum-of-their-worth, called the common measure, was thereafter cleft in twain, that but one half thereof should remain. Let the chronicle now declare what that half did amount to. 8.1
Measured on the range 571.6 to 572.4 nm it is 8.7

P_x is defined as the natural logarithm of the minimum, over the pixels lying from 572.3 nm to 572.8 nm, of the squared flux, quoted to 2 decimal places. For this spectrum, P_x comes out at 5.24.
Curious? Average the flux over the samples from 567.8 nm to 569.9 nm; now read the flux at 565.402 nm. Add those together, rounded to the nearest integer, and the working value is 29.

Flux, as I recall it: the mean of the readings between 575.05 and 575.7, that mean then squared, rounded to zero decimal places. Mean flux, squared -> 246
